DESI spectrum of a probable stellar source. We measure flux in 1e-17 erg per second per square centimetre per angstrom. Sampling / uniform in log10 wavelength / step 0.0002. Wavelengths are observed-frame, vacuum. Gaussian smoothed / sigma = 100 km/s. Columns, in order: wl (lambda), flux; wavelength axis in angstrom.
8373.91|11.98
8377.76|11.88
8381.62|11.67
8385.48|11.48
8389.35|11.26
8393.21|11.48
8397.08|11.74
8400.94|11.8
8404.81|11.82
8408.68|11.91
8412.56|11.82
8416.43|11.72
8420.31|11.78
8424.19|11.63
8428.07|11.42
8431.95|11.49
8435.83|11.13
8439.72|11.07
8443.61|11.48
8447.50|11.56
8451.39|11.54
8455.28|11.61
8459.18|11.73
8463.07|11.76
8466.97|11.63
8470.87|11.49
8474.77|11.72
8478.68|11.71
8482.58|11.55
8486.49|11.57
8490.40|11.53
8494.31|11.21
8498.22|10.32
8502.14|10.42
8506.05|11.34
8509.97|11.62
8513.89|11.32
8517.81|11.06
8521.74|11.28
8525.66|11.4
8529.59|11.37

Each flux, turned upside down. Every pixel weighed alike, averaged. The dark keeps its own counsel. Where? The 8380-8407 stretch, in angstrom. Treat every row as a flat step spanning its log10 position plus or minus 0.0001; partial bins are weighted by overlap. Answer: 0.0862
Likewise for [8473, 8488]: 0.0859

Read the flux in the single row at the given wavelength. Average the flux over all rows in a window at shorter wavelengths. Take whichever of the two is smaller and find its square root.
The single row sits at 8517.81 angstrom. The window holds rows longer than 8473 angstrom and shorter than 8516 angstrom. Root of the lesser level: 3.33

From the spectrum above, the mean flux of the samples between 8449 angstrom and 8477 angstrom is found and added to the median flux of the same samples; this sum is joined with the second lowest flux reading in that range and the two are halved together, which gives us 17.4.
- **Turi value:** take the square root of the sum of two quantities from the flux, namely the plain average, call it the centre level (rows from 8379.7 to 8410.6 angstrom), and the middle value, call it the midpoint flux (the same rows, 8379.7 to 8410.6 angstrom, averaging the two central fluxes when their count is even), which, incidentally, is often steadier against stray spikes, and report 4.83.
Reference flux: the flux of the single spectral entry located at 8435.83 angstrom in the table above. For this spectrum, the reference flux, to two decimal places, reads 11.13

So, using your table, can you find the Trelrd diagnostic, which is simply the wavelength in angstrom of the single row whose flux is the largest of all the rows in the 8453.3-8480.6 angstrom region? 8463.07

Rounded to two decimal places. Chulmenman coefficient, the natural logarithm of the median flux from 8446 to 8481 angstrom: 2.45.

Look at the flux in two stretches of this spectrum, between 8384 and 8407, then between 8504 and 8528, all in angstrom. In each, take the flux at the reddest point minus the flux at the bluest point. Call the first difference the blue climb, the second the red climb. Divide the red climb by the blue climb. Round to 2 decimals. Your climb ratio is 0.18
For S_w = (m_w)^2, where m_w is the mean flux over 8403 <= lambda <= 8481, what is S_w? 135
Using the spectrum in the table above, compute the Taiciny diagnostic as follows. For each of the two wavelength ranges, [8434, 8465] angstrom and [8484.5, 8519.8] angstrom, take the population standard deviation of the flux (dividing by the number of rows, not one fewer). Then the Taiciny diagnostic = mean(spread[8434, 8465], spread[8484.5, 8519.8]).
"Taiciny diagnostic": 0.35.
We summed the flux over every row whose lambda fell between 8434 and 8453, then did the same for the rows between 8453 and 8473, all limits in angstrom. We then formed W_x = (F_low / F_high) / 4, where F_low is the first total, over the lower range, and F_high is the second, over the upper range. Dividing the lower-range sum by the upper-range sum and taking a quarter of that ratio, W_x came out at 0.244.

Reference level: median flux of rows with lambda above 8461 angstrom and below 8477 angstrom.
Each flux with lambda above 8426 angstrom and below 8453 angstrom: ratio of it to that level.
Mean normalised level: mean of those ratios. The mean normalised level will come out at 0.98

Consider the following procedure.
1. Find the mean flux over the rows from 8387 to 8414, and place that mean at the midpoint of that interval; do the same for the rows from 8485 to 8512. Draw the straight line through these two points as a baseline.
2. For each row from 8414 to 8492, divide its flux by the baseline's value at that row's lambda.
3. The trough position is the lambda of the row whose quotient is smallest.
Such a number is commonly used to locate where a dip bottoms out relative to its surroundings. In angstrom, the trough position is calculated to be 8439.72 angstrom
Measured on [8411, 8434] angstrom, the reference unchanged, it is 8428.07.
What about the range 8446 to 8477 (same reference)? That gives 8447.50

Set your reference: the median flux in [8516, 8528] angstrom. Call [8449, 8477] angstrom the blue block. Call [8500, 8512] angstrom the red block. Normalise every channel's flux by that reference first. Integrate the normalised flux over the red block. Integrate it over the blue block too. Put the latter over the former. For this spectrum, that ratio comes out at 2.4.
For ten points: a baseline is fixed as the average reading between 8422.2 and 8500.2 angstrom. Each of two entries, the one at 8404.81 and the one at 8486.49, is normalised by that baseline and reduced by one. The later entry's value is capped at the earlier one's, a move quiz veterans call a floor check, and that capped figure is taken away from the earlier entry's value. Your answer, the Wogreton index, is 0.022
